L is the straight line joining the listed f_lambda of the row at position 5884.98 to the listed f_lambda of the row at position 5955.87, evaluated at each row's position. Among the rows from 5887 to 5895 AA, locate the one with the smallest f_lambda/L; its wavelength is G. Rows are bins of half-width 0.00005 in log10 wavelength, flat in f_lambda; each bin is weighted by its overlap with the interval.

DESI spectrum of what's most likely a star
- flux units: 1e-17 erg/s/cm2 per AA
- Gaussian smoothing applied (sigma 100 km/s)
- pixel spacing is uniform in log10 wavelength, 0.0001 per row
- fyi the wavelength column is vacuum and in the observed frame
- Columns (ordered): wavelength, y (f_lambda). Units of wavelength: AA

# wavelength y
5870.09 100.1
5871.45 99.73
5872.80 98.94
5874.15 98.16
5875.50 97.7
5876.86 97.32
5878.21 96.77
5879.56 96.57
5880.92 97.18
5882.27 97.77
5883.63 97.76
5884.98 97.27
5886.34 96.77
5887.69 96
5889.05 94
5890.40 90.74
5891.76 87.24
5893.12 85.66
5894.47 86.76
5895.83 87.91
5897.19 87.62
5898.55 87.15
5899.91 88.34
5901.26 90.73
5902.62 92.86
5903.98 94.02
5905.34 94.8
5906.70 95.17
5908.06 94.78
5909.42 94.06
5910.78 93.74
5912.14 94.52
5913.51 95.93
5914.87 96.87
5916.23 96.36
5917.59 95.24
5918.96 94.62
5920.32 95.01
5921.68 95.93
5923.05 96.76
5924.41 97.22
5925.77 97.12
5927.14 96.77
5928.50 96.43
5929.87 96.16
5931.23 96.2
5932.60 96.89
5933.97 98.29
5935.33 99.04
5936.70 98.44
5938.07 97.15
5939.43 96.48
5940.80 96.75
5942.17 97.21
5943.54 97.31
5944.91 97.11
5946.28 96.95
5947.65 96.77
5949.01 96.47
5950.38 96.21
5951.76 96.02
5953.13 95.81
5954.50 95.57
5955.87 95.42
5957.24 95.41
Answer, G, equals 5893.12 AA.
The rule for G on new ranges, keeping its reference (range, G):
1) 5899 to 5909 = 5899.91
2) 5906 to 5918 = 5910.78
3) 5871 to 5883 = 5879.56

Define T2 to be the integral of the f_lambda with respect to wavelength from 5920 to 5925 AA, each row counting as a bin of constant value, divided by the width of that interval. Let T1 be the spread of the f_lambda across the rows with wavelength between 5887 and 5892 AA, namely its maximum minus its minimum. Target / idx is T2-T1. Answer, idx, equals 87.6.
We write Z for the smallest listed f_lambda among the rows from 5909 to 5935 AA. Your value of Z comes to 93.74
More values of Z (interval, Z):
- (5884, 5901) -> 85.66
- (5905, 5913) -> 93.74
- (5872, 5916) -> 85.66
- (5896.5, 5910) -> 87.15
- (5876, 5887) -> 96.57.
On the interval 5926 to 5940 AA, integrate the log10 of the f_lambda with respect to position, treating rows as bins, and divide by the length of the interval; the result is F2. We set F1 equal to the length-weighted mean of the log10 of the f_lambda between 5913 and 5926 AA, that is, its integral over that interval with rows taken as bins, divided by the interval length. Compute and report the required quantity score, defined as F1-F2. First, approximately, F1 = 1.98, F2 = 1.988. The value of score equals -0.004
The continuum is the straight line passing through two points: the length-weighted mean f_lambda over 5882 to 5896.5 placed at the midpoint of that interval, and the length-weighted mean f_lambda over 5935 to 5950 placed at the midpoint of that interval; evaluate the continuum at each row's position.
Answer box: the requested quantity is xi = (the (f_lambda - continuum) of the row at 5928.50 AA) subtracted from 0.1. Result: -0.4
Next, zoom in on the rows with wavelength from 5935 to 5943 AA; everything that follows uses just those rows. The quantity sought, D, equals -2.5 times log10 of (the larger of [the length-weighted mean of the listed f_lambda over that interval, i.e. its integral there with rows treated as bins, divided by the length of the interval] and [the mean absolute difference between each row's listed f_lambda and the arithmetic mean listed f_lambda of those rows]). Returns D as -4.971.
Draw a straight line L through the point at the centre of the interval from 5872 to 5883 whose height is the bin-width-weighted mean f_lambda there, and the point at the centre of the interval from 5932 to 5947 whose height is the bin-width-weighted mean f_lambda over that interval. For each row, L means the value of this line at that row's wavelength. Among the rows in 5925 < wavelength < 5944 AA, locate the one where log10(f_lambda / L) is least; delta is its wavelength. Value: 5929.87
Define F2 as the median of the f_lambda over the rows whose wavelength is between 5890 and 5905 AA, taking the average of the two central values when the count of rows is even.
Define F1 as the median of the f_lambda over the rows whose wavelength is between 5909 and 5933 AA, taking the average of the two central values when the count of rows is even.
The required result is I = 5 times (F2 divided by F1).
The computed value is 4.57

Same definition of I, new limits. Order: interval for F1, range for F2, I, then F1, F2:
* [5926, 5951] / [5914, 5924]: 4.95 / 96.8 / 95.9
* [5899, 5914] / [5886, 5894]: 4.91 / 94.1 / 92.4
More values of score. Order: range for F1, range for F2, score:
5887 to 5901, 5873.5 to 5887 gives -0.036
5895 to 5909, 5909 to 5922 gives -0.018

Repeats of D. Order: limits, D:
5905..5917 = -4.946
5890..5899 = -4.854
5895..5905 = -4.885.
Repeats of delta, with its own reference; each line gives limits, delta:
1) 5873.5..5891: 5890.40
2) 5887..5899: 5893.12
